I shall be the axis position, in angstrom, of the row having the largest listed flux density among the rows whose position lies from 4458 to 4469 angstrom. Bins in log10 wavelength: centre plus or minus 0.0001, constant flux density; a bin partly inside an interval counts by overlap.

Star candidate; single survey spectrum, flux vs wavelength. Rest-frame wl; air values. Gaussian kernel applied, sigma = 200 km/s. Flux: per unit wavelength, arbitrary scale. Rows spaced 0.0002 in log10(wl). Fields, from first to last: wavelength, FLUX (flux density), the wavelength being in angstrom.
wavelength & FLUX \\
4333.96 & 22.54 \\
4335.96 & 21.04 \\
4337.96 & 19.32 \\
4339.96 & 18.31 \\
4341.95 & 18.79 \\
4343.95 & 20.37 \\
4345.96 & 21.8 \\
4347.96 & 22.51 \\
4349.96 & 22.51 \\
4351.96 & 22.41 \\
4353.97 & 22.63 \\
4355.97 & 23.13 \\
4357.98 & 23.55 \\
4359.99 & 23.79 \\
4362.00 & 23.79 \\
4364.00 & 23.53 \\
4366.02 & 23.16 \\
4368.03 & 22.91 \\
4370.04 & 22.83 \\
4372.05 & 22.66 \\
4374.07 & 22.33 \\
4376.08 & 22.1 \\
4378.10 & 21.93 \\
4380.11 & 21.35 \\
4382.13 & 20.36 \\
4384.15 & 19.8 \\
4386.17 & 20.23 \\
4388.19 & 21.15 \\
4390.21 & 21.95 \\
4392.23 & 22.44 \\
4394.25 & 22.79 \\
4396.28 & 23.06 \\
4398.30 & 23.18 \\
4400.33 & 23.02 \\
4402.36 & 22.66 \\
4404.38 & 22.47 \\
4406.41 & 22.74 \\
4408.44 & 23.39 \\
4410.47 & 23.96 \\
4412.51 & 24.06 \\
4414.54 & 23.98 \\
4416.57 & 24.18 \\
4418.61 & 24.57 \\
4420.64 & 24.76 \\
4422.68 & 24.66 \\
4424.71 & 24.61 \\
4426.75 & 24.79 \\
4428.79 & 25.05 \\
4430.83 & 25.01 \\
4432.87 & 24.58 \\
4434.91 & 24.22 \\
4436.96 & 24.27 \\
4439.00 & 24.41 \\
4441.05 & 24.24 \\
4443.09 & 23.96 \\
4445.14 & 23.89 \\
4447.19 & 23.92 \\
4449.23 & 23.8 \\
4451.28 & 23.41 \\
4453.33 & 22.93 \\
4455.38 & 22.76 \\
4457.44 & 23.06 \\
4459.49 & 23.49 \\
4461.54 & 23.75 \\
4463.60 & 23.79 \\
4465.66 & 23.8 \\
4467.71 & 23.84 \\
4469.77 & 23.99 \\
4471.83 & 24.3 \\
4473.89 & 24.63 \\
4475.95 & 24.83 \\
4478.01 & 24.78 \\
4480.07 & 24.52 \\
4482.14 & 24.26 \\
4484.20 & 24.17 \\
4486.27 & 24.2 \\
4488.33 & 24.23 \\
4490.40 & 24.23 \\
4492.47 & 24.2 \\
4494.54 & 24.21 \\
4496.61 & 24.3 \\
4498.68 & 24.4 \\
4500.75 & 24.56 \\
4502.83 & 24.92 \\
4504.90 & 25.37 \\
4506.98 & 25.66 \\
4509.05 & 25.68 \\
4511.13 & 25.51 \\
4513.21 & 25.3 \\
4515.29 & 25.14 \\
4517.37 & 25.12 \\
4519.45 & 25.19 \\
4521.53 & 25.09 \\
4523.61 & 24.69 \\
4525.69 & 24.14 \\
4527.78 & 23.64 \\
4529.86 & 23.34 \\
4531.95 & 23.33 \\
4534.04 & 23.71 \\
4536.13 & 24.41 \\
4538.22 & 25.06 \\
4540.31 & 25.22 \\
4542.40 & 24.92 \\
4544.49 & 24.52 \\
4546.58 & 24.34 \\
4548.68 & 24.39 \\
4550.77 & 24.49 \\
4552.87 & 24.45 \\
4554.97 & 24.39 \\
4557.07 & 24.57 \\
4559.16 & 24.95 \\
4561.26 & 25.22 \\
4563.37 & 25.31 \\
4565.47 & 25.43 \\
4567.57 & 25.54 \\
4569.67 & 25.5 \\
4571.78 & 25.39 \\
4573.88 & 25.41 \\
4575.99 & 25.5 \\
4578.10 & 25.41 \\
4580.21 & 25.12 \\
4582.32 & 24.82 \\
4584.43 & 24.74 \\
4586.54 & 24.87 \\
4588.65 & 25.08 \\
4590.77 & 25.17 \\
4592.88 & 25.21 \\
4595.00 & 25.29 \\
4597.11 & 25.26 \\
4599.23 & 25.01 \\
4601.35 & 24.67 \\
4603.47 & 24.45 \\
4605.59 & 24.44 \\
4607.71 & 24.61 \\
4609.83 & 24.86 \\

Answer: 4467.71 angstrom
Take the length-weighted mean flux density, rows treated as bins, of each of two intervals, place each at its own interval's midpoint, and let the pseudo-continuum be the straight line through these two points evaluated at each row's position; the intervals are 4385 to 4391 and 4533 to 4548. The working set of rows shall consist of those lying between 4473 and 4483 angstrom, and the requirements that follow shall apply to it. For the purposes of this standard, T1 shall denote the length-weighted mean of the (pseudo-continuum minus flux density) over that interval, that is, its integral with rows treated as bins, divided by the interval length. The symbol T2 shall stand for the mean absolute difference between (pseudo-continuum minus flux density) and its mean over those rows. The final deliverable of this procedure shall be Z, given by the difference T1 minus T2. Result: -1.7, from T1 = -1.5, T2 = 0.23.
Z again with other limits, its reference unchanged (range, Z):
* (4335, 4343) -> -0.3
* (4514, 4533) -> -1.0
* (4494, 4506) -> -1.3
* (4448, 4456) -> -1.2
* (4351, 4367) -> -3.2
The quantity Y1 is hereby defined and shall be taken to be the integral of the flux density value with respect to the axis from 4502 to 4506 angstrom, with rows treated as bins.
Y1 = 101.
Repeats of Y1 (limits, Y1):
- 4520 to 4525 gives 125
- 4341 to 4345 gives 78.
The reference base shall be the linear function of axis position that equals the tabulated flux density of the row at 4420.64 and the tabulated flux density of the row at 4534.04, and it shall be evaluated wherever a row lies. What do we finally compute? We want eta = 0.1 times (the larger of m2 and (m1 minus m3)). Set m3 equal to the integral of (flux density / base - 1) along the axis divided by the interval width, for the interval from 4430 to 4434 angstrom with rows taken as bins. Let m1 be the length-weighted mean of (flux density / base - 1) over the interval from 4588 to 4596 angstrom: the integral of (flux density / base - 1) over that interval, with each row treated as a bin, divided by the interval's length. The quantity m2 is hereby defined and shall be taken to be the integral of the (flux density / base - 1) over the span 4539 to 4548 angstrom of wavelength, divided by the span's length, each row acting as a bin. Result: 0.008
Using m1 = 0.09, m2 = 0.047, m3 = 0.005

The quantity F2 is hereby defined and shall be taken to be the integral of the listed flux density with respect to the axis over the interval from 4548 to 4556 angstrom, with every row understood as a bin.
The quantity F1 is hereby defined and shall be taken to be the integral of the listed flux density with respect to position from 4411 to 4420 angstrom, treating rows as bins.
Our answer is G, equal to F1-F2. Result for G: 22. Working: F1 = 218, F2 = 195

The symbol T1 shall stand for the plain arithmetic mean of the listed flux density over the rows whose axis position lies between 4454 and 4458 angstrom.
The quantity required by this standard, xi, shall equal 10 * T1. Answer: 229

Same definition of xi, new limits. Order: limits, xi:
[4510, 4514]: 254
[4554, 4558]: 245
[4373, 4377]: 222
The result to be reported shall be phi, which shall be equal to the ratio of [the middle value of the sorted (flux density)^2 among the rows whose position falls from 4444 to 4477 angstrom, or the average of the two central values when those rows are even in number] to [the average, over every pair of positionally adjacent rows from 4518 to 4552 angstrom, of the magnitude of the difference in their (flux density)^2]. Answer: 36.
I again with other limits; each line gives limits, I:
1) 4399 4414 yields 4412.51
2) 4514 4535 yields 4519.45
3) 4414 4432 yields 4428.79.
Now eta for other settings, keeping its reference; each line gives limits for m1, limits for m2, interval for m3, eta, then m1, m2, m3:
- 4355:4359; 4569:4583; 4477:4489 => 0.009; -0.08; 0.085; 0.007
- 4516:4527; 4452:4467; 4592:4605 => -0.004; 0.04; -0.042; 0.080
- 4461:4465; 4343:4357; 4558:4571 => -0.011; -0.02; -0.126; 0.081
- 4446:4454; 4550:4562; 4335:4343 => 0.020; -0.04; 0.049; -0.241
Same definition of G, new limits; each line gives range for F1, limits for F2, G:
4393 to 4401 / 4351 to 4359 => 1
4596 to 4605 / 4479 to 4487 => 29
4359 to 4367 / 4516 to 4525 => -37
